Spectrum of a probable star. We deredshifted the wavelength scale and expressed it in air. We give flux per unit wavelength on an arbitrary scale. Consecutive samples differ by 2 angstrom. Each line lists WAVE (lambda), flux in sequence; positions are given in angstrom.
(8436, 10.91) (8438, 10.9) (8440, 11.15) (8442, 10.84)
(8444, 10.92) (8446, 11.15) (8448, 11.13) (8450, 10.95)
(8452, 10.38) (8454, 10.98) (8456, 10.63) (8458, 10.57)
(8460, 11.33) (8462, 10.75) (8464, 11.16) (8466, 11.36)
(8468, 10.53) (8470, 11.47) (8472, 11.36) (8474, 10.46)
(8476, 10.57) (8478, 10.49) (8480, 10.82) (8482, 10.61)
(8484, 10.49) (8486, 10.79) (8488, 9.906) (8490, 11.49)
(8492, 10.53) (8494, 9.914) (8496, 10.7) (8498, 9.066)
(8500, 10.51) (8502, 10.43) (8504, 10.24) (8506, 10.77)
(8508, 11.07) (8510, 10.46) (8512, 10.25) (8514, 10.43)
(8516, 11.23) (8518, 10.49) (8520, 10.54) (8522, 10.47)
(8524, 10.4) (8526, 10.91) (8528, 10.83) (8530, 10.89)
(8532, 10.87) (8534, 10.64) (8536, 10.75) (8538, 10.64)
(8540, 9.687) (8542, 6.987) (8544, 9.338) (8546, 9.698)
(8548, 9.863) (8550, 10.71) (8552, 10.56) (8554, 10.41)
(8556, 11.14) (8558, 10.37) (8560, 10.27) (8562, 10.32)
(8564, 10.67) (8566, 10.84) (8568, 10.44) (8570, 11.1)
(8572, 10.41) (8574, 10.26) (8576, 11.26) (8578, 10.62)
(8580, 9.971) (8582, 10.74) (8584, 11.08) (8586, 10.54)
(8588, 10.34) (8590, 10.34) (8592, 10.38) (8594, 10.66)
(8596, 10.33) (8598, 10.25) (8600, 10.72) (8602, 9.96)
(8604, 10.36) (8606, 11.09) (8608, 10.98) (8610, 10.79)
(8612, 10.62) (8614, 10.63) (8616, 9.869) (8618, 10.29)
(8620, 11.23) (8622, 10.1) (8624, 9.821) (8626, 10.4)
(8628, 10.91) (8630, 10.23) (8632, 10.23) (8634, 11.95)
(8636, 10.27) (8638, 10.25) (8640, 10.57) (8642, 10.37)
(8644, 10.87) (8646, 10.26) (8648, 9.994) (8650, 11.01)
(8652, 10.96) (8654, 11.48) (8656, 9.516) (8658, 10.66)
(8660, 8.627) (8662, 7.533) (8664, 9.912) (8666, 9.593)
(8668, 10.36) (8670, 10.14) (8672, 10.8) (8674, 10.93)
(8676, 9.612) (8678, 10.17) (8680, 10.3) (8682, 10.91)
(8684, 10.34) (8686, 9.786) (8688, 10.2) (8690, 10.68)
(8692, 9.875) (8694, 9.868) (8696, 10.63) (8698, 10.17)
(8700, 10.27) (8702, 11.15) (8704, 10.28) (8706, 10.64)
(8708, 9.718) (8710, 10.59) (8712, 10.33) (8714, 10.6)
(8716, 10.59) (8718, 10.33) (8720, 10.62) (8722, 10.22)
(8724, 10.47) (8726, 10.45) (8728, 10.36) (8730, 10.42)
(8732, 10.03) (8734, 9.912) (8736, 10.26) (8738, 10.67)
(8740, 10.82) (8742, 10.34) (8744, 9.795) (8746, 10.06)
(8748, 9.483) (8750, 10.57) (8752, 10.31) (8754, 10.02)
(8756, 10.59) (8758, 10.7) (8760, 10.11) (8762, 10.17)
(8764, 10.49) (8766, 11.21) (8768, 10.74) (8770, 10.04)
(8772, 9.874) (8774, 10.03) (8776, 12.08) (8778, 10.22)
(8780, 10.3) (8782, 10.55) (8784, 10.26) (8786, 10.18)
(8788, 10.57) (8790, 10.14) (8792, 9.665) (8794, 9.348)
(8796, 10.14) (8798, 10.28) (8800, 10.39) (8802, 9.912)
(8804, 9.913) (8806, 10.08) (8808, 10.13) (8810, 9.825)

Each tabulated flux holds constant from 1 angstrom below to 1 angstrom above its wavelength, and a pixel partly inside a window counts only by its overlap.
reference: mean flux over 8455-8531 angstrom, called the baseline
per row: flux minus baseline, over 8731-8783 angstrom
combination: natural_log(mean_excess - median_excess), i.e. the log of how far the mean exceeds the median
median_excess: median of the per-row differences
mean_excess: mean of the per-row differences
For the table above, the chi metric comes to -2.5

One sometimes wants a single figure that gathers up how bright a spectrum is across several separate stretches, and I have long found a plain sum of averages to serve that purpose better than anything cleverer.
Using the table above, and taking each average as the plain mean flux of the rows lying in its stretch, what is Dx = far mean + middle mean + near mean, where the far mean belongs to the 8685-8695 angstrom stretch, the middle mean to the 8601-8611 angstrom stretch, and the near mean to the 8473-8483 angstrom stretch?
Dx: 31.3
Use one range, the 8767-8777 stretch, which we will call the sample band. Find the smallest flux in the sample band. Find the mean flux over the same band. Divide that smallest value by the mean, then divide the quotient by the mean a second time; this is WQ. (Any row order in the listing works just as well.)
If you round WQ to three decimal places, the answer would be 0.089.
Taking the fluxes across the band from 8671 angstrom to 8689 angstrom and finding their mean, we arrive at 10.3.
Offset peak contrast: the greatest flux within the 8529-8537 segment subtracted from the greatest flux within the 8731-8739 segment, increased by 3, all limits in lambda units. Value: 2.78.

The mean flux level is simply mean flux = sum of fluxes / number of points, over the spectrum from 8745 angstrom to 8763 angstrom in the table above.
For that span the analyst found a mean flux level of 10.2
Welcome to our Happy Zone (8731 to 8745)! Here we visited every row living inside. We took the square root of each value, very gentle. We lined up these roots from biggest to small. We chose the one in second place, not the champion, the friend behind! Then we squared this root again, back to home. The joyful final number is 10.7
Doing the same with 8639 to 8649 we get 10.6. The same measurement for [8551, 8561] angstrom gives 10.6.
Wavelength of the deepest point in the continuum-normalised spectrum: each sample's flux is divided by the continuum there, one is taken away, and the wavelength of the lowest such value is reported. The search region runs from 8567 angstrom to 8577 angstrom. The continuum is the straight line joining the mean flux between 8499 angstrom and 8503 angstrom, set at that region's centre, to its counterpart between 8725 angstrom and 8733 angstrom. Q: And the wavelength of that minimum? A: 8574 angstrom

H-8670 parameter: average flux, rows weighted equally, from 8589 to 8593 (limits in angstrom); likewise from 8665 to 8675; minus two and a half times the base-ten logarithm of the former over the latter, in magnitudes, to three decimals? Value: 0.000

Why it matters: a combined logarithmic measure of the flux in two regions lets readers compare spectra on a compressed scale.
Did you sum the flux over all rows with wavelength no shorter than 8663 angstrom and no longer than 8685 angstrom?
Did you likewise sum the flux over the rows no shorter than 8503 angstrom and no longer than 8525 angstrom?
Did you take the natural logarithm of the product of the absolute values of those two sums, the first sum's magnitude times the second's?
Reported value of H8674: 9.48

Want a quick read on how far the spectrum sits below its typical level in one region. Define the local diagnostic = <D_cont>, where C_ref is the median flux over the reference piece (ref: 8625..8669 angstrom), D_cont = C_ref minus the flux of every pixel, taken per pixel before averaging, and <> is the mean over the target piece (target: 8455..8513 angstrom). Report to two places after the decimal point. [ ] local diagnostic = -0.33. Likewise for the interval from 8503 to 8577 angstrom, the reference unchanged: -0.12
